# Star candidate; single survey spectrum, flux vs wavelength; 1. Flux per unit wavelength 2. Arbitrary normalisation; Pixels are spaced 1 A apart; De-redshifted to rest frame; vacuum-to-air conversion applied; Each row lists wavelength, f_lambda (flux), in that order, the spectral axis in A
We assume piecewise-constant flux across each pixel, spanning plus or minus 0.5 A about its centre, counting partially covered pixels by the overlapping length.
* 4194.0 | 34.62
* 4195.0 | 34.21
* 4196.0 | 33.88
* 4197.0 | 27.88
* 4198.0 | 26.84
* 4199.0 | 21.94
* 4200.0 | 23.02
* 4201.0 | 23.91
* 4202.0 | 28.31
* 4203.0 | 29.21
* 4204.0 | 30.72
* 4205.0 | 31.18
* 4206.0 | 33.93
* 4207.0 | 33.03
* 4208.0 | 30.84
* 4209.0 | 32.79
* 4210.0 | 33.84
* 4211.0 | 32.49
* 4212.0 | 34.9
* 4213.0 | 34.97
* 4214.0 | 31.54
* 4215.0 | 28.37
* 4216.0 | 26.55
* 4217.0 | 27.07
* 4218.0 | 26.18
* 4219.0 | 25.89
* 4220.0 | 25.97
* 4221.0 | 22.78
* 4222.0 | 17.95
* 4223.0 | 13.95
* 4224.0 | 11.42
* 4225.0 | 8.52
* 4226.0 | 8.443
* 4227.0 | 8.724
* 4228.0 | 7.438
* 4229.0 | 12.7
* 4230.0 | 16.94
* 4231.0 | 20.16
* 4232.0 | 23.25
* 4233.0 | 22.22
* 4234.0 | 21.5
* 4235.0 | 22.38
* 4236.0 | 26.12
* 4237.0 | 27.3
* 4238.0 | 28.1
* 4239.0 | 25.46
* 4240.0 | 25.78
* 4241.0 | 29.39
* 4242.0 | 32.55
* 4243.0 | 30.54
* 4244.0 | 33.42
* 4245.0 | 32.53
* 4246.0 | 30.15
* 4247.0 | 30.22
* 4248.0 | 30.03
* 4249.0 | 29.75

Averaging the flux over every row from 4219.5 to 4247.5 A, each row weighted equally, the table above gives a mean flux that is 22.0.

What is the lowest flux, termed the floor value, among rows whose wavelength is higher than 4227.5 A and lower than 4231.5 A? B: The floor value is 7.438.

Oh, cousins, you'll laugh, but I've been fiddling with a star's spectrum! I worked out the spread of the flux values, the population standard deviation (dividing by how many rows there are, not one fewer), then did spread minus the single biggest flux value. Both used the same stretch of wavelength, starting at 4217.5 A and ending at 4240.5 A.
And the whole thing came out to -21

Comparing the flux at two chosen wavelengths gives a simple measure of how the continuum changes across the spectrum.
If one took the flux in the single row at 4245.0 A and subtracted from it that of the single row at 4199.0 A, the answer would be 11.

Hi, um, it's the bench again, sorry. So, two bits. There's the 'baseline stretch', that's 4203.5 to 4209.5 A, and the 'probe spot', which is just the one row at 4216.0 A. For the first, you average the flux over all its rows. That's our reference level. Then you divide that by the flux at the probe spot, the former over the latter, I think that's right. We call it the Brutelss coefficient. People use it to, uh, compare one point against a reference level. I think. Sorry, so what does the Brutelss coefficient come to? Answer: 1.2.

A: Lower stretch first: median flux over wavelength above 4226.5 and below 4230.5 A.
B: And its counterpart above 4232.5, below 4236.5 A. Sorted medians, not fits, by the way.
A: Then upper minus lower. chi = 12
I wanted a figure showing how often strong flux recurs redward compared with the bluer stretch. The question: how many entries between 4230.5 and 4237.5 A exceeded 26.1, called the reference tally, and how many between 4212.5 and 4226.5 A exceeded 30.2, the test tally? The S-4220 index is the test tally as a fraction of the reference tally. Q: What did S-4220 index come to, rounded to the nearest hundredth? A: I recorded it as 1.00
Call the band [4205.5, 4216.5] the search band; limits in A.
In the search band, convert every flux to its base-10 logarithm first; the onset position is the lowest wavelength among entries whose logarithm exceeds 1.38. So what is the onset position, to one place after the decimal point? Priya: 4206.0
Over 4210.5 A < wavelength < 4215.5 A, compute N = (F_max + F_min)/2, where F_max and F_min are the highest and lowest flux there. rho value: 31.7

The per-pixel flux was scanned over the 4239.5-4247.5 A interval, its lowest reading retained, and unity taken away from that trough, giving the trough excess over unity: 25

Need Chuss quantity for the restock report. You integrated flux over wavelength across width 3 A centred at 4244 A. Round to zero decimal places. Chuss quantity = 96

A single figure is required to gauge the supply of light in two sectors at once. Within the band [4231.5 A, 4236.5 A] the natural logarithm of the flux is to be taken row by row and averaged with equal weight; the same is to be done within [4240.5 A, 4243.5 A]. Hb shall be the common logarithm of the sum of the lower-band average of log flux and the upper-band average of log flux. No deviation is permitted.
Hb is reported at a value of 0.817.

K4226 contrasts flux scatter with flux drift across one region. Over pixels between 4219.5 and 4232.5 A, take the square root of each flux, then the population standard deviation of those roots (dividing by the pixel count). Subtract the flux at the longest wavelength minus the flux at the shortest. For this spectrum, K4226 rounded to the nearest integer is 4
